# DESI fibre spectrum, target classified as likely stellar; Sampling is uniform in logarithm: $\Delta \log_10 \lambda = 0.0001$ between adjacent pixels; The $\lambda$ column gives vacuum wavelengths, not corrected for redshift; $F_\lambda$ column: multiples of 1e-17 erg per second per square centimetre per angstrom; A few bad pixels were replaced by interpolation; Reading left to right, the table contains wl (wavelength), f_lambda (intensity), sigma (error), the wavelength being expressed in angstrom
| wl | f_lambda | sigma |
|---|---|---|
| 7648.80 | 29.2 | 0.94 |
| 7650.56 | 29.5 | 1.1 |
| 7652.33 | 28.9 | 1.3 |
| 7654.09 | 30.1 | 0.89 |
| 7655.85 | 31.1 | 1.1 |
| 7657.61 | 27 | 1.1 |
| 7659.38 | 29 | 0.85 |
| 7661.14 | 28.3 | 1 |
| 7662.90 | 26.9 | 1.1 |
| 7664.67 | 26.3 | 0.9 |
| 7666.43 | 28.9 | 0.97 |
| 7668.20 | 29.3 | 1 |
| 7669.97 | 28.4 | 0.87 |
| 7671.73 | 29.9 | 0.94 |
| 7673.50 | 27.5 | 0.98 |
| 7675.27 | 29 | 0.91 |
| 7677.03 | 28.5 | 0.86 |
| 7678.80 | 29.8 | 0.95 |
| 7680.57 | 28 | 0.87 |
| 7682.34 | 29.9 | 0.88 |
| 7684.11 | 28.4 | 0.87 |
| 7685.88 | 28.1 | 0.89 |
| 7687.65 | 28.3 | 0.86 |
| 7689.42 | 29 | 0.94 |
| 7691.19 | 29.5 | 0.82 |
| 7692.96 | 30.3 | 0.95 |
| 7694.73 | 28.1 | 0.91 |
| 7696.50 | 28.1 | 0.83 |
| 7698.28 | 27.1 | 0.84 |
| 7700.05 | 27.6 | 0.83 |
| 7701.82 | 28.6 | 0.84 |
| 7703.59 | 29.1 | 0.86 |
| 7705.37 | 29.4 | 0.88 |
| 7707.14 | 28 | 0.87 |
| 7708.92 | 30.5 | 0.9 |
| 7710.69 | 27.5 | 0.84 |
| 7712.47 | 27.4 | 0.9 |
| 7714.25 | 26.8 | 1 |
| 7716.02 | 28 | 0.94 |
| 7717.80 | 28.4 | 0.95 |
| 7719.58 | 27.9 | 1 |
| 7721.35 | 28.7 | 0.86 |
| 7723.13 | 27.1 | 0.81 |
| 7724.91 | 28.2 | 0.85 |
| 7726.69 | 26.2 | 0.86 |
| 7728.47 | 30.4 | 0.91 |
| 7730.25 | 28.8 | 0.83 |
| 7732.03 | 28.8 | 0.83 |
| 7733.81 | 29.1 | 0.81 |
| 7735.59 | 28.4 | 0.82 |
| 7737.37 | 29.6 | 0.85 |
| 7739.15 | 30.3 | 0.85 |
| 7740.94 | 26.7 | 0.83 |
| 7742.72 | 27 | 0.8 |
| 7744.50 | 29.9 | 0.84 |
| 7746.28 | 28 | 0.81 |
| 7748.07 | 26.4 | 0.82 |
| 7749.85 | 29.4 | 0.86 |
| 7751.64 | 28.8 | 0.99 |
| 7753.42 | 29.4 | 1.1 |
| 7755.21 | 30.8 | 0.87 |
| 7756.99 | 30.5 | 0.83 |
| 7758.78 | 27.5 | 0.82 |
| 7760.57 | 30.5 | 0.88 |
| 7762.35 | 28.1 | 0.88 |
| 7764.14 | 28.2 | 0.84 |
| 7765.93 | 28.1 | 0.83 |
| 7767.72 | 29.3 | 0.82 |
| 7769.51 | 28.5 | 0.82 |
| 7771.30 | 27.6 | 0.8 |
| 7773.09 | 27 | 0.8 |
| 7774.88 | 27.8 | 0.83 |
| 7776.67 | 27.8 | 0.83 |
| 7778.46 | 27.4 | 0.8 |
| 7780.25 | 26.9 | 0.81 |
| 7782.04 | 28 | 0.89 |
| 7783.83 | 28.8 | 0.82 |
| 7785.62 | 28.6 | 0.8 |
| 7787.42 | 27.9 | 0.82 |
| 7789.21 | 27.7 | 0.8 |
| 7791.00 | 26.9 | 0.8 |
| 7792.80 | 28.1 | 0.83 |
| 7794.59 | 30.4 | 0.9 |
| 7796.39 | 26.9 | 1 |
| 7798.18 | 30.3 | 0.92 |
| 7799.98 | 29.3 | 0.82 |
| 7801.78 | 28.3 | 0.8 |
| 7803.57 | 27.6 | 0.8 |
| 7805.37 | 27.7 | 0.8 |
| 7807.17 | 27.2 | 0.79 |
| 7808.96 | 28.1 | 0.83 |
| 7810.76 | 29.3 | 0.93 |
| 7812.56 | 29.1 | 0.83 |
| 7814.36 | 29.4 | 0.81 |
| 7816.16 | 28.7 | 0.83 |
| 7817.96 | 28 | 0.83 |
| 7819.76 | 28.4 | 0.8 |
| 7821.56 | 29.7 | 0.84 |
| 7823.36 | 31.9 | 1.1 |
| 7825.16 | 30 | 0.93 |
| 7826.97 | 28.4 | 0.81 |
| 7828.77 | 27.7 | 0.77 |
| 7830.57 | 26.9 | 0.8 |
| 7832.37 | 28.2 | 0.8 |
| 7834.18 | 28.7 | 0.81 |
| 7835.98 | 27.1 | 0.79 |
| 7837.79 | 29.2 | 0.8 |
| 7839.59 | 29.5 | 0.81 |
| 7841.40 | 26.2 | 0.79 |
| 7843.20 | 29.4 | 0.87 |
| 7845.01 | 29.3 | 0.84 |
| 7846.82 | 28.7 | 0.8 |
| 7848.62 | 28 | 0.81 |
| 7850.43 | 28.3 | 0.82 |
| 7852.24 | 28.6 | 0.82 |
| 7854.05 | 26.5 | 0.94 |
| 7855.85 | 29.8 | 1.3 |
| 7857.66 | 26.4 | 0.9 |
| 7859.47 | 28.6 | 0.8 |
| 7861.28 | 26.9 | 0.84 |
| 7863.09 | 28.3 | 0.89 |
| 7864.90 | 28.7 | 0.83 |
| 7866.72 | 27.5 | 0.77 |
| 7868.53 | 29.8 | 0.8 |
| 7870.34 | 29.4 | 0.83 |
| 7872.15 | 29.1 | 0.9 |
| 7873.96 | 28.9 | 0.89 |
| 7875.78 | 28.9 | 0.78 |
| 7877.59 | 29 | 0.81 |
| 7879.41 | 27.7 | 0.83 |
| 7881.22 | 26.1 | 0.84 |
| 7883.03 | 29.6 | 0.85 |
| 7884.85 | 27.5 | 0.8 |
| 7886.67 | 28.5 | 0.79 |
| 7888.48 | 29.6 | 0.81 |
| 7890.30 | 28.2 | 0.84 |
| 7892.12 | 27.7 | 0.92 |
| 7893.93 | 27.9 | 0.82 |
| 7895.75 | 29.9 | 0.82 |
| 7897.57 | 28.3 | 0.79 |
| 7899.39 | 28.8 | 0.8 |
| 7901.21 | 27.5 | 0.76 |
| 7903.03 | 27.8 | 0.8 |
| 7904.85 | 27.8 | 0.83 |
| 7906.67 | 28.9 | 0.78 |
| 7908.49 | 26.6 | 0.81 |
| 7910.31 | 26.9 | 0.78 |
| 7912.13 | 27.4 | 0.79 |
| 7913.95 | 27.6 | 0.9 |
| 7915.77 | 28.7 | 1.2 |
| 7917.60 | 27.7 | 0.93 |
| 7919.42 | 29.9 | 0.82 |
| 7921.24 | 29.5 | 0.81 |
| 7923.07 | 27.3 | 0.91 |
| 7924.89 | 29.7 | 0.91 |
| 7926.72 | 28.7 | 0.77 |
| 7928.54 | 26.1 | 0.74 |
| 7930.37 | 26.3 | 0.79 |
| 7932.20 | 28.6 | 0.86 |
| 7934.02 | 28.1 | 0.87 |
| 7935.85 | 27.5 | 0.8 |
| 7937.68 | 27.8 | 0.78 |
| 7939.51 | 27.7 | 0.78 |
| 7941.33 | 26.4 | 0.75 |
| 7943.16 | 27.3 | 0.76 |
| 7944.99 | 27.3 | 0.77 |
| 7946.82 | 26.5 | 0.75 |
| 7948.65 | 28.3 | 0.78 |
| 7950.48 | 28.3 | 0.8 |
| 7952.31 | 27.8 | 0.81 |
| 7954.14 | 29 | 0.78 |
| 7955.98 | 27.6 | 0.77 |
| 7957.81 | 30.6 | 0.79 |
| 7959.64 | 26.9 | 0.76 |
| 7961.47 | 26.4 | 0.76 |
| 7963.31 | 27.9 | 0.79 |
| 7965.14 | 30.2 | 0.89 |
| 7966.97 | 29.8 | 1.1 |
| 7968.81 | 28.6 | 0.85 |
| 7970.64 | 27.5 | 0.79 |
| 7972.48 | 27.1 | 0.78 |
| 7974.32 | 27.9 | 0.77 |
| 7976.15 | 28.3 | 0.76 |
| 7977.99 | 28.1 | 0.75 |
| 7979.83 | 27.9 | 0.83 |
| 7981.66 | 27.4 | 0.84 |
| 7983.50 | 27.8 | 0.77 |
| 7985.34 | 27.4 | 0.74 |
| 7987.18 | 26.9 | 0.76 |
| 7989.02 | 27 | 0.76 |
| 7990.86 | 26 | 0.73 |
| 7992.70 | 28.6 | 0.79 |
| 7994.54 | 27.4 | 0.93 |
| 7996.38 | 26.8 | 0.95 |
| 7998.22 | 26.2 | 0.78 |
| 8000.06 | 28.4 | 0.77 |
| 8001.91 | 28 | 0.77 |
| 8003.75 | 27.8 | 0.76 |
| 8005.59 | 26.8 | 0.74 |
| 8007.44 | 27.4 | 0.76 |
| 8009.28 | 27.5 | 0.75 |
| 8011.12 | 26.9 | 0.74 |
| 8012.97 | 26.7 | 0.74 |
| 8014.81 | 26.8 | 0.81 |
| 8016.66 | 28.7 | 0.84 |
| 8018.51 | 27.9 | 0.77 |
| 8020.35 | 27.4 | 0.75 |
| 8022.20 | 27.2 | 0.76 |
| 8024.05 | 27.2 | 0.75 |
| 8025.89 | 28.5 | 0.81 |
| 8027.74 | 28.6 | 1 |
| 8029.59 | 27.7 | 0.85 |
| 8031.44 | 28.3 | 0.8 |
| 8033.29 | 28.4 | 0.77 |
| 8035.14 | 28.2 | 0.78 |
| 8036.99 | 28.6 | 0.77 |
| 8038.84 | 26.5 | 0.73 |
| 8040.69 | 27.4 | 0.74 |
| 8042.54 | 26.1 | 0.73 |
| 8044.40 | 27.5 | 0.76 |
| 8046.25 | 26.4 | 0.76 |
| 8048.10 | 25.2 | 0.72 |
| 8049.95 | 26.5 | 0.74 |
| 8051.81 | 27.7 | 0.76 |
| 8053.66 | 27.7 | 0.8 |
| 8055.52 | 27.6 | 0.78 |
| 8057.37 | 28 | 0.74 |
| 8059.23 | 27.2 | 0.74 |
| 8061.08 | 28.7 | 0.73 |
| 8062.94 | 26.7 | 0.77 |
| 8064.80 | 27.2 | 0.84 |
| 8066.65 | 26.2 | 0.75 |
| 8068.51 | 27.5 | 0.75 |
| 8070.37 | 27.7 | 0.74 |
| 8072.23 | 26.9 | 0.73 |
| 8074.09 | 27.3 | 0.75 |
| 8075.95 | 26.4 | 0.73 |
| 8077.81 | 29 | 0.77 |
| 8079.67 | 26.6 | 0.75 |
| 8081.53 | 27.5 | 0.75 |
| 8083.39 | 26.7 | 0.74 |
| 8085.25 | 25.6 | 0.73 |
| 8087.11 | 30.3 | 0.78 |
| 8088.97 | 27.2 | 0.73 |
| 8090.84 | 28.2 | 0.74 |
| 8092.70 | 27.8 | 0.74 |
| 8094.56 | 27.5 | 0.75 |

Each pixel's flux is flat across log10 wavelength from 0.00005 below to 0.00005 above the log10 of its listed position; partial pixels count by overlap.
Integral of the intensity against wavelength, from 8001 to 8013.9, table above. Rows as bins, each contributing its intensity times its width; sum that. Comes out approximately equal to 352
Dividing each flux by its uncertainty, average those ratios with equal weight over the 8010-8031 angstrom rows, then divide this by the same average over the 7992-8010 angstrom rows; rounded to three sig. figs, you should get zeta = 1.00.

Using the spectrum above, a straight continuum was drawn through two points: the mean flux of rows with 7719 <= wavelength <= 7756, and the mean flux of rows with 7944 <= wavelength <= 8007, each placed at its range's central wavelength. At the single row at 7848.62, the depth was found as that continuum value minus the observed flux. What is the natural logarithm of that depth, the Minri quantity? -1.6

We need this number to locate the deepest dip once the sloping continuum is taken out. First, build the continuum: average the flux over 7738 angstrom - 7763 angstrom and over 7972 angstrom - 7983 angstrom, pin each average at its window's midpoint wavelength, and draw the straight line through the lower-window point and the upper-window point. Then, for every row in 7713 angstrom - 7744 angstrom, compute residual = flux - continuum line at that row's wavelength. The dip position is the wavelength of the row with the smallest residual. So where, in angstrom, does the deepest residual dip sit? 7726.69 angstrom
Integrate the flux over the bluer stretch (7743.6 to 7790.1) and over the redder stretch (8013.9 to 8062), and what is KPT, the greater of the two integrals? 1325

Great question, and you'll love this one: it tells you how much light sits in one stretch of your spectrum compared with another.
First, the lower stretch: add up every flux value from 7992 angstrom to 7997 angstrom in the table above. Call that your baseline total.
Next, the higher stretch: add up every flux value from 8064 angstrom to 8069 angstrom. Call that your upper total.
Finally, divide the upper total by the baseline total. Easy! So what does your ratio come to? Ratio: 1.0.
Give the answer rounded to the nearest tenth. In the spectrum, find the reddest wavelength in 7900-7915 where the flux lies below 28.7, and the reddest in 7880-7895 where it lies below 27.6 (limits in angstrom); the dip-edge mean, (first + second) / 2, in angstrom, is 7899.4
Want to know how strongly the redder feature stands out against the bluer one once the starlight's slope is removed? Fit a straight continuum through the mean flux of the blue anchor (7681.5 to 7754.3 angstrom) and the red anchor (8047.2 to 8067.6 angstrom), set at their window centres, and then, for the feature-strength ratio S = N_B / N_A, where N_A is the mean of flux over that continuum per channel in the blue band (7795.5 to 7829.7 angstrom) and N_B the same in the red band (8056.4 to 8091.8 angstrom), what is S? 0.99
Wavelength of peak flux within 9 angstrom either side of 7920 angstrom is 7919.42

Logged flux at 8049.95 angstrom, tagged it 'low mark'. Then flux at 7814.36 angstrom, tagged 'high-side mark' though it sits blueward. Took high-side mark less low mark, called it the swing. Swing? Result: 3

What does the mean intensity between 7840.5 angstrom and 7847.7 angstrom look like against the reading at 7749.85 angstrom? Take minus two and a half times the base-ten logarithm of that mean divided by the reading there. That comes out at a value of 0.038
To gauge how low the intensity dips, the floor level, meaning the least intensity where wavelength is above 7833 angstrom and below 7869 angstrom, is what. 26.2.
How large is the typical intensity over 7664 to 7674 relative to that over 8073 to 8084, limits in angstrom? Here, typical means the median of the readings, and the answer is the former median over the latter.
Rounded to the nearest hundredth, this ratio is 1.06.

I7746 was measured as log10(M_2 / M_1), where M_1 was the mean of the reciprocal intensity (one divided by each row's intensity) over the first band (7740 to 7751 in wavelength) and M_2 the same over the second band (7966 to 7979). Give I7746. -0.005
